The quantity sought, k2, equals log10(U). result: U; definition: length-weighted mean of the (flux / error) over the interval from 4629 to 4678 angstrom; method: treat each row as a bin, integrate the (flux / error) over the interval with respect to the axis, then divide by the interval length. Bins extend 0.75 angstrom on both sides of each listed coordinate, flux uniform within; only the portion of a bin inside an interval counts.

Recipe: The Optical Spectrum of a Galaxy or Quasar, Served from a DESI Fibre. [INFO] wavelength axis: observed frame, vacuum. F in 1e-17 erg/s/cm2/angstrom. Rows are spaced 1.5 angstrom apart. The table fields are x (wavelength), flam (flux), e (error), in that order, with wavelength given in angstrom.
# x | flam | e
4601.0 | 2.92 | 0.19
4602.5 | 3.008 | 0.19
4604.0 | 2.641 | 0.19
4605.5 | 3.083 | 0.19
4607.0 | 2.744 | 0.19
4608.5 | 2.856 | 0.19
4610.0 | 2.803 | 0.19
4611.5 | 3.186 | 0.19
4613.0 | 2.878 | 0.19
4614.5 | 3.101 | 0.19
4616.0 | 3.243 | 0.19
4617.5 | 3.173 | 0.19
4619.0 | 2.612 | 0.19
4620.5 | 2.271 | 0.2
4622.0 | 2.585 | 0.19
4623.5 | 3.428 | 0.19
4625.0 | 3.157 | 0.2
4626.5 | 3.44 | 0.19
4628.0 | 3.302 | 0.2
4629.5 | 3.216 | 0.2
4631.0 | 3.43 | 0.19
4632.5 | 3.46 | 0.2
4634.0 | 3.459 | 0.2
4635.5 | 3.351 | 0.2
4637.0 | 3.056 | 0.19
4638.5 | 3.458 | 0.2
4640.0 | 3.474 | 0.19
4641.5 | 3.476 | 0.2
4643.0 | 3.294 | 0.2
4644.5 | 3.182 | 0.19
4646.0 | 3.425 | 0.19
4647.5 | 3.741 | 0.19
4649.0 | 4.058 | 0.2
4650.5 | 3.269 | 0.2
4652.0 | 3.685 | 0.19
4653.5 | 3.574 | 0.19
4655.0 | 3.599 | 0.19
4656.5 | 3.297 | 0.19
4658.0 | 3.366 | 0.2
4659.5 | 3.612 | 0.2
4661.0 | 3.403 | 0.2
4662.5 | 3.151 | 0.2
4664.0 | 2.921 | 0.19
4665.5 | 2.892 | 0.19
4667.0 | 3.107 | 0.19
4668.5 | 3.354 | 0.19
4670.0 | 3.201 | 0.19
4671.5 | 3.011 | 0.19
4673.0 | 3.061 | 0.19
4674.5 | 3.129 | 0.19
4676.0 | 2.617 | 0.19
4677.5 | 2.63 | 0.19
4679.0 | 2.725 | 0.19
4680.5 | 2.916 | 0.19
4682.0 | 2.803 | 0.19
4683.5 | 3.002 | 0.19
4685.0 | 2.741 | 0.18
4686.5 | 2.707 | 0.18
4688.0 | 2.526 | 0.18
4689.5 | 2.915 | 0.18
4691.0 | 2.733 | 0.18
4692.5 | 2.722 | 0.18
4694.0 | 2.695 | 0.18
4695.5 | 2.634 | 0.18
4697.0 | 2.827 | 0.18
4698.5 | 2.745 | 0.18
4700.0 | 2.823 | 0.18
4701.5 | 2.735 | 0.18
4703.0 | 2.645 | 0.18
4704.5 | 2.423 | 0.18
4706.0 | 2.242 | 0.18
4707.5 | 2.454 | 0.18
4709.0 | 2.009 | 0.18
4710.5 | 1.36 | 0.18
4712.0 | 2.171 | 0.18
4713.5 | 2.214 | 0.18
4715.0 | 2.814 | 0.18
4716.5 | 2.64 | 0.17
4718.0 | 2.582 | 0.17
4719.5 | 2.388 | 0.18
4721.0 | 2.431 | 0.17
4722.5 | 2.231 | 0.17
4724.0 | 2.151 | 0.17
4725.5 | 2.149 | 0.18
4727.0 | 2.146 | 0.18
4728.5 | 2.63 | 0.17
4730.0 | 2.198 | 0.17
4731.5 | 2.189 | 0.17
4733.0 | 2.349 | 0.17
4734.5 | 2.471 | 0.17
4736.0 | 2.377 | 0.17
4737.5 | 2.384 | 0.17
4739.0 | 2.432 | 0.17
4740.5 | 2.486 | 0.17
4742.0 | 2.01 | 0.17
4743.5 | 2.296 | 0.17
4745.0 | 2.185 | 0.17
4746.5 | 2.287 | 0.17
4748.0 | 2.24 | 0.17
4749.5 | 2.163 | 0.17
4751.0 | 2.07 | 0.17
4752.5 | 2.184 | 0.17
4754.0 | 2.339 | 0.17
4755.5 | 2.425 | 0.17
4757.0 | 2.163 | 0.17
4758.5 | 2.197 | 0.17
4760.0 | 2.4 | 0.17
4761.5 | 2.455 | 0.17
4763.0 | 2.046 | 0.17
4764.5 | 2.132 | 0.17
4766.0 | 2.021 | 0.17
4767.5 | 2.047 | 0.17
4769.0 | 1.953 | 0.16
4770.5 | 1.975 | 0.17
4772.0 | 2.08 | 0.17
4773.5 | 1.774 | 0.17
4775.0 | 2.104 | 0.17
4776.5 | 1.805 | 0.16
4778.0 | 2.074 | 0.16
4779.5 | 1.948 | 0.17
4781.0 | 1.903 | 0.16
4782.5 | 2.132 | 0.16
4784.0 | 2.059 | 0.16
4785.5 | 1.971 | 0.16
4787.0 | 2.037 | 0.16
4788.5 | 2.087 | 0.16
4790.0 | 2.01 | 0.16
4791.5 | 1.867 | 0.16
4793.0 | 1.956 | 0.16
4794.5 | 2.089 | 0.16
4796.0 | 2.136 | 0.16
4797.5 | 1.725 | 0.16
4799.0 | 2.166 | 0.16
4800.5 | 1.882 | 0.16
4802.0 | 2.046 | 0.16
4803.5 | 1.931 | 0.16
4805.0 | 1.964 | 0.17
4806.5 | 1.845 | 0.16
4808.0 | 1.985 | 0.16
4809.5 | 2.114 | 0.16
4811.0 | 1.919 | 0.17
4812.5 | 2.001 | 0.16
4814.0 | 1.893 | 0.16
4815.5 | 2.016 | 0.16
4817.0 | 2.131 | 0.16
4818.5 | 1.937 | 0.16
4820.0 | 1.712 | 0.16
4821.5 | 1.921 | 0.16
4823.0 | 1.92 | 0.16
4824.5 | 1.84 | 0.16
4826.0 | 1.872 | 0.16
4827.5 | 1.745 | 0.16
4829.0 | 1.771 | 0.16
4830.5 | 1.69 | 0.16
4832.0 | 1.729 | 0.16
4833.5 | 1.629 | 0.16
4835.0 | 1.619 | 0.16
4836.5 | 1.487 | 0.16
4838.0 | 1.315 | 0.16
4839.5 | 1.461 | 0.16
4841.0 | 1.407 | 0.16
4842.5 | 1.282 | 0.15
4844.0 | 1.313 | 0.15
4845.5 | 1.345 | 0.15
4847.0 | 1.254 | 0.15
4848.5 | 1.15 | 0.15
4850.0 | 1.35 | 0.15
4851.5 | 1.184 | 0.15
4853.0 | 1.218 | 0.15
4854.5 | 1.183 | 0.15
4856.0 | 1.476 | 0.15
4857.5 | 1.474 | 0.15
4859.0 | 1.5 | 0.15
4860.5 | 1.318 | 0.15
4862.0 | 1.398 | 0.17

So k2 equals 1.23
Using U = 17.0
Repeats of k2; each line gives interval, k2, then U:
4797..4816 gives 1.08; 12.2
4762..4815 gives 1.09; 12.2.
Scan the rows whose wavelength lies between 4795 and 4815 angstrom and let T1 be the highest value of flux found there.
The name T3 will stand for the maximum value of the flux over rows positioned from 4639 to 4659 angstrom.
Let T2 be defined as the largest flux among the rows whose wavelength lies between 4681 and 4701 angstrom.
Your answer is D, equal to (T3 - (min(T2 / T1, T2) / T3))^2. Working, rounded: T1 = 2.166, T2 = 3.002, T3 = 4.058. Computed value 14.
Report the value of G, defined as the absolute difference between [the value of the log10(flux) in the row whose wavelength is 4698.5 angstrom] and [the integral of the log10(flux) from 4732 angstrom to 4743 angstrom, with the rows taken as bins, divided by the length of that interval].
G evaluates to 0.07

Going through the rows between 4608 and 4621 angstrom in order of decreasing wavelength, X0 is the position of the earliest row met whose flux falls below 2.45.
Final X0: 4620.5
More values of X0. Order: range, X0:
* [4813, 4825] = 4824.5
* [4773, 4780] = 4779.5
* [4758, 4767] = 4766.0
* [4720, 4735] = 4733.0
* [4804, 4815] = 4814.0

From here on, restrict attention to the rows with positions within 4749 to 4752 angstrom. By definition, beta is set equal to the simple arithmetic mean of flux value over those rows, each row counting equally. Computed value 2.1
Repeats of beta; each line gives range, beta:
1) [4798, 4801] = 2.0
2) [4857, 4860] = 1.5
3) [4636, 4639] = 3.3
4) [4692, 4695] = 2.7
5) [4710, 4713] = 1.8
